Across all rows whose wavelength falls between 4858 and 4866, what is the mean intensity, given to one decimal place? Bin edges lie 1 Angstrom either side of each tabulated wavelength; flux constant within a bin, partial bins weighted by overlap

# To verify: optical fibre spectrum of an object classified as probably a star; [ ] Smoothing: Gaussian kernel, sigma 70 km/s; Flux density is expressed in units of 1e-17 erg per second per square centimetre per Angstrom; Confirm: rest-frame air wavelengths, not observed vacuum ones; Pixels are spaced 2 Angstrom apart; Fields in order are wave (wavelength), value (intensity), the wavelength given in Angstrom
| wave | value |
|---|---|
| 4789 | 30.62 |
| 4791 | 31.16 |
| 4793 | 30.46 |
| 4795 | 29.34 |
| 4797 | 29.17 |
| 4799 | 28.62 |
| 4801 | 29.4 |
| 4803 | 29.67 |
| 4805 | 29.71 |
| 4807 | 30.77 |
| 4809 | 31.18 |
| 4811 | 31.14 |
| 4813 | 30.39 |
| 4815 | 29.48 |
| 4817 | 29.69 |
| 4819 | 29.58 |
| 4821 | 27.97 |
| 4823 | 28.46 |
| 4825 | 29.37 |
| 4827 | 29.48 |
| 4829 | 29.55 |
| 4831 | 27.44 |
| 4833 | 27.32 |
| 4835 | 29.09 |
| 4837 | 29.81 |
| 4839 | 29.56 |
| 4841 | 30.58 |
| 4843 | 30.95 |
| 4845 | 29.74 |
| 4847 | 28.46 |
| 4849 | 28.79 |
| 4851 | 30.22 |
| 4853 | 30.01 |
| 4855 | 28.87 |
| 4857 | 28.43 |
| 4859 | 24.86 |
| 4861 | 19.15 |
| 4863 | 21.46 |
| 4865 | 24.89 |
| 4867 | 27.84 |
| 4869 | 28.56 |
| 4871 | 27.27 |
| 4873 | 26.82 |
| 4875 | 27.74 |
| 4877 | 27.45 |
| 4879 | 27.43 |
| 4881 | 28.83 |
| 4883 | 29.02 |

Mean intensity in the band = 22.6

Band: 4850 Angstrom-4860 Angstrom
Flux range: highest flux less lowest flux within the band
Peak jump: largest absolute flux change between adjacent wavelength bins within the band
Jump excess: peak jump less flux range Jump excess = -1.8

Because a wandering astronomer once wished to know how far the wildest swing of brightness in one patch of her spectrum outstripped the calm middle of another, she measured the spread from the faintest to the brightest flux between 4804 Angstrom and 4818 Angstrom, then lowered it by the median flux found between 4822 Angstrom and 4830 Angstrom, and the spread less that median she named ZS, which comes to -27.7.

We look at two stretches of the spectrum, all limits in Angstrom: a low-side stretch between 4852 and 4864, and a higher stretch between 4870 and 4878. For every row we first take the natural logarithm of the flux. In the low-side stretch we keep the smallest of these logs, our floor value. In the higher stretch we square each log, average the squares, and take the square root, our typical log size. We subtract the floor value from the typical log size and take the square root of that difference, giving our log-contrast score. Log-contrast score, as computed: 0.60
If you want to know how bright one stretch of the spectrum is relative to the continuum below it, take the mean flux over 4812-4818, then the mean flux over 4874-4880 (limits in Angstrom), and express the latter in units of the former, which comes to 0.92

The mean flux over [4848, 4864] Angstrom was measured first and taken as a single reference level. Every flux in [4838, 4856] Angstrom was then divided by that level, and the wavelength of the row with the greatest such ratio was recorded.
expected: 4843 Angstrom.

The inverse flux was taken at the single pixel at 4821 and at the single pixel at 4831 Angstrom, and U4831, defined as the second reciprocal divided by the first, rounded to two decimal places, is 1.02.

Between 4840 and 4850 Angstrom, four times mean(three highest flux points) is 122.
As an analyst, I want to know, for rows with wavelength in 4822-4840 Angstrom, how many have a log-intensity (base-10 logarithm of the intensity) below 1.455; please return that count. 3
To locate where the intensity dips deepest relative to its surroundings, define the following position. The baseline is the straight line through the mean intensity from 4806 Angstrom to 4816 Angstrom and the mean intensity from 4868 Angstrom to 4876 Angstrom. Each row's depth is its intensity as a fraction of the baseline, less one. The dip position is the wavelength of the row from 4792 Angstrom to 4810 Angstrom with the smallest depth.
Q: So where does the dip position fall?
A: 4799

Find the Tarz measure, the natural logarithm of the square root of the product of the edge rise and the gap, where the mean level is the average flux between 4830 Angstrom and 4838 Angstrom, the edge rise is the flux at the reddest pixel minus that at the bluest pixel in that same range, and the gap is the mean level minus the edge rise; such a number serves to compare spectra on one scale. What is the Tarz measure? 2.1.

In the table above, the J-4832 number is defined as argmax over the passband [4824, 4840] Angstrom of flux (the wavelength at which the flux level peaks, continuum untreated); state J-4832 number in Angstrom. 4837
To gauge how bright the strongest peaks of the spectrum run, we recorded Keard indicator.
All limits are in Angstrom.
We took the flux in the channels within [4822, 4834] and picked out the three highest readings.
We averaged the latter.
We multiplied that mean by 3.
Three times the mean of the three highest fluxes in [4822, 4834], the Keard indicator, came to 88.4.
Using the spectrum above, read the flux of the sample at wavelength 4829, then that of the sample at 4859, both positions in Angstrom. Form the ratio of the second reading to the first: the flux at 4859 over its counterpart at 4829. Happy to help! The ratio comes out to 0.84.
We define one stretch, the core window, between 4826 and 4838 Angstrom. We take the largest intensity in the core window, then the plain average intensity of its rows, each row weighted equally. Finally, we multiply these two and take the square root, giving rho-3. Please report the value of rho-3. 29.3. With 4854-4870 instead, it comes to 27.1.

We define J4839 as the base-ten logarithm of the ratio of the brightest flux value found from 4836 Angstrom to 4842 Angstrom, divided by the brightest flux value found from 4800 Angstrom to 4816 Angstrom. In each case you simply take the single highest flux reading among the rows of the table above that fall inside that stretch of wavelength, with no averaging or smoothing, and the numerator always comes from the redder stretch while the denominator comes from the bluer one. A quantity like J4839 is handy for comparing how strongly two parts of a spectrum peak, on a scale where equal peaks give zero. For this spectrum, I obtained -0.008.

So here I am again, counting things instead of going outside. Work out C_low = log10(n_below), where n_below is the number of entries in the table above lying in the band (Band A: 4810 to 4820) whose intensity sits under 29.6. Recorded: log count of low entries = 0.30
